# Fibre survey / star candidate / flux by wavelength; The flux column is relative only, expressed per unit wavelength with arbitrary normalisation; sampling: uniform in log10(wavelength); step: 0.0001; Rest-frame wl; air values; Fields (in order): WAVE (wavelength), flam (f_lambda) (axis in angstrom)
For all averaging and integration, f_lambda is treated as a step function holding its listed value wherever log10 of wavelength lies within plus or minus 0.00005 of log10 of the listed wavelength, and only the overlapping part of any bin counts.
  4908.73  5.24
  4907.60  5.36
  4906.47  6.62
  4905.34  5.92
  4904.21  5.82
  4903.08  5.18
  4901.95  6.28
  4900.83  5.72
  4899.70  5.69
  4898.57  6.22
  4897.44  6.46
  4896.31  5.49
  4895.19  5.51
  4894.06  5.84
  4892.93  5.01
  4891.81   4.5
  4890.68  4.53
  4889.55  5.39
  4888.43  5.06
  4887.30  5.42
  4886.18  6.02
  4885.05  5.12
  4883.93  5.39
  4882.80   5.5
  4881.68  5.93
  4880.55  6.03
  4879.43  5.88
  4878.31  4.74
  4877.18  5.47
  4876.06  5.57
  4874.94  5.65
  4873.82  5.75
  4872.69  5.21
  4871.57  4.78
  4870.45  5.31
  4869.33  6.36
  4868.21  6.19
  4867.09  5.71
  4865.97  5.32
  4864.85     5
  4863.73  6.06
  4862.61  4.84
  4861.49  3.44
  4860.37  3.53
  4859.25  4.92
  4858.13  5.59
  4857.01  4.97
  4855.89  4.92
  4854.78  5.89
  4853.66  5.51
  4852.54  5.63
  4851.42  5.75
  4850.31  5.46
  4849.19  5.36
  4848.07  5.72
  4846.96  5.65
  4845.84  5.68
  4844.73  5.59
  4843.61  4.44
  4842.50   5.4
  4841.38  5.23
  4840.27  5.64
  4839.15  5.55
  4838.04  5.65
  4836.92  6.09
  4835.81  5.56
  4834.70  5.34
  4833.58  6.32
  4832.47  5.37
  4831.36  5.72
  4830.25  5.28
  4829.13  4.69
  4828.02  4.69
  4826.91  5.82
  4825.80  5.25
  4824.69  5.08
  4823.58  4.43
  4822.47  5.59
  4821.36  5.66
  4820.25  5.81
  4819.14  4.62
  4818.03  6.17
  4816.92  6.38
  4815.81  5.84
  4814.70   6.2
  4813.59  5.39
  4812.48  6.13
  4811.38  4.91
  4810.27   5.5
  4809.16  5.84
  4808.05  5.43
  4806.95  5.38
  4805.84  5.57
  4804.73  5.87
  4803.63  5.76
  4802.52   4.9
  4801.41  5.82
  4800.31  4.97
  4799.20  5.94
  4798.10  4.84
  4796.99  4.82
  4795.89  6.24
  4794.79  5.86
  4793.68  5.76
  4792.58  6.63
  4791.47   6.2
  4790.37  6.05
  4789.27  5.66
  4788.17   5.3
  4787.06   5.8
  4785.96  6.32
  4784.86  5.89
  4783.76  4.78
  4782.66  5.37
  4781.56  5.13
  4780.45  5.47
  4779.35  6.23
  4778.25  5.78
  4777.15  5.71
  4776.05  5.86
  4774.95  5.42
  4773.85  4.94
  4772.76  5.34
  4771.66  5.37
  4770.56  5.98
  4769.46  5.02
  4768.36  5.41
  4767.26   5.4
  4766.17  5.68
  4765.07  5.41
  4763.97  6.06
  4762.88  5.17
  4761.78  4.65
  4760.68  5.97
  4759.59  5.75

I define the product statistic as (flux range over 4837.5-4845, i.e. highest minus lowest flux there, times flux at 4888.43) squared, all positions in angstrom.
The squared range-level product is 37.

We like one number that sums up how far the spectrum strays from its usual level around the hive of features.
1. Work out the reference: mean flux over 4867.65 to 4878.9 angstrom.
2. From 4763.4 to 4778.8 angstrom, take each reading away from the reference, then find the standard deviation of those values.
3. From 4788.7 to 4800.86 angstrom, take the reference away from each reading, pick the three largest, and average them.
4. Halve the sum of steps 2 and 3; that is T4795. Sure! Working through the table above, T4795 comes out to 0.59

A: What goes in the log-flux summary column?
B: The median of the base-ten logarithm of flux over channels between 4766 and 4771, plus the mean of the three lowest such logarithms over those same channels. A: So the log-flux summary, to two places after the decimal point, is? 1.46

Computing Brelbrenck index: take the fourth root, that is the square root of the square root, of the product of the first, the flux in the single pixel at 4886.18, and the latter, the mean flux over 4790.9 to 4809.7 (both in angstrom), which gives 2.41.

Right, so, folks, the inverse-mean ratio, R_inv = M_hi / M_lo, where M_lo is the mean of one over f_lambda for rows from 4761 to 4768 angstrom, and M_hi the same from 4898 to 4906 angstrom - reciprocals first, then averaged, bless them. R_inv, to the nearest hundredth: 0.92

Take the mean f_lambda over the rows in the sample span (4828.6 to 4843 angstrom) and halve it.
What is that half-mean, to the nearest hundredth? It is 2.76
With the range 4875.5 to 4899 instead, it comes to 2.74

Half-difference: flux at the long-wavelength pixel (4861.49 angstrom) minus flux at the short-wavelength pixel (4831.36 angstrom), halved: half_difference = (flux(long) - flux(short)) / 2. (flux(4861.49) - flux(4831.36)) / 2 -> -1.14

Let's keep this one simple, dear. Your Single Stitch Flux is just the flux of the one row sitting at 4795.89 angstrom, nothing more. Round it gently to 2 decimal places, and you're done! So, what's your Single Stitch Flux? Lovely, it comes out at 6.24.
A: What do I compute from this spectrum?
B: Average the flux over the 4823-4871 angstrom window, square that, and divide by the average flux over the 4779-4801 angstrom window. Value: 5.05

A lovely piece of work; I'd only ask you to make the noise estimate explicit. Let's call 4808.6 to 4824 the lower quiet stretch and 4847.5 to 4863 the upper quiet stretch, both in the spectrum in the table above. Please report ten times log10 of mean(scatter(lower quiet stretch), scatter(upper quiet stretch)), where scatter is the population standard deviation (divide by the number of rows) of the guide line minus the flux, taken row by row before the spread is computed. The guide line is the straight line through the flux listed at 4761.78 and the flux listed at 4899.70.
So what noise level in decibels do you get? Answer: -1.7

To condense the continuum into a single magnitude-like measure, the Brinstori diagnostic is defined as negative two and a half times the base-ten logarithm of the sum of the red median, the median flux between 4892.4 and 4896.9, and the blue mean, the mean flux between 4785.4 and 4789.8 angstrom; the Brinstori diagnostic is -2.63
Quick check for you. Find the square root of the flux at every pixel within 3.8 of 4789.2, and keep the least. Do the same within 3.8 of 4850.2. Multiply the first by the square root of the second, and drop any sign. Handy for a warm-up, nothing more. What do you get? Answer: 3.50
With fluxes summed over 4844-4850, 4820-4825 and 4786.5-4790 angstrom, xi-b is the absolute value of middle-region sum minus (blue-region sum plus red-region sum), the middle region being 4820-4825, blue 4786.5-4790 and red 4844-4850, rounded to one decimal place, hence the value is 18.2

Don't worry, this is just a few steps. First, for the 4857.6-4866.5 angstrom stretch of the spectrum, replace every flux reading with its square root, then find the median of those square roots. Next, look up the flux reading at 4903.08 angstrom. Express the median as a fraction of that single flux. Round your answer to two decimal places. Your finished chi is 0.43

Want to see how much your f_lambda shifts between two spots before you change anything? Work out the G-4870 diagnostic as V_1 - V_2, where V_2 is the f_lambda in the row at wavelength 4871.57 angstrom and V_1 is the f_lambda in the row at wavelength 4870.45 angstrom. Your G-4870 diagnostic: 0.5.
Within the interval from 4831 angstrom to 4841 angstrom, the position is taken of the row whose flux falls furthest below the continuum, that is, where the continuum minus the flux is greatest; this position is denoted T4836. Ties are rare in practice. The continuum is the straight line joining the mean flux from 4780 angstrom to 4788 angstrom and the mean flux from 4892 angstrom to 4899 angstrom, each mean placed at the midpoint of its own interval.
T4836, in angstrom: 4834.70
